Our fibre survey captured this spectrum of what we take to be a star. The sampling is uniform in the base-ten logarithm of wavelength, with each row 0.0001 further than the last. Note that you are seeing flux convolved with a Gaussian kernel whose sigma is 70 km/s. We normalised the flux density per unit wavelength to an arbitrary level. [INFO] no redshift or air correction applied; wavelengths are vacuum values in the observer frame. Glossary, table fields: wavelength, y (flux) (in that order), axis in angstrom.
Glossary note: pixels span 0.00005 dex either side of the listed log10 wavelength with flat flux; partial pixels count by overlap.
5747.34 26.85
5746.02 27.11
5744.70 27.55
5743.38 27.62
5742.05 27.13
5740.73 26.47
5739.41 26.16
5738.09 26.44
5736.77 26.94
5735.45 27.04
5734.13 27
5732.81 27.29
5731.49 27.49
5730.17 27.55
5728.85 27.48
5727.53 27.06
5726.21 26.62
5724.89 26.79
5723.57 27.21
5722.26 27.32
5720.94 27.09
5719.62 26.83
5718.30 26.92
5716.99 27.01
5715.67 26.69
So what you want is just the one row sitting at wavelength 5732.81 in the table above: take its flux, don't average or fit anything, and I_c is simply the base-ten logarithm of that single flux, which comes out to 1.44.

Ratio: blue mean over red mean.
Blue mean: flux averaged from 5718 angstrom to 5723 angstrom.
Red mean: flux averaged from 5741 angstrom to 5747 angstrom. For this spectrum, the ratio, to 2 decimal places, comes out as 0.99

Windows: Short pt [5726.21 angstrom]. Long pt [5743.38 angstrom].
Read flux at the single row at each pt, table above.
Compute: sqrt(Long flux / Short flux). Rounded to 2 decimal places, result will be 1.02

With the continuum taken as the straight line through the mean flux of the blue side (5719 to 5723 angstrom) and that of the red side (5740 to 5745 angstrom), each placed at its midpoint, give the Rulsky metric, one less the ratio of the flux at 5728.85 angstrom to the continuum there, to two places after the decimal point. -0.01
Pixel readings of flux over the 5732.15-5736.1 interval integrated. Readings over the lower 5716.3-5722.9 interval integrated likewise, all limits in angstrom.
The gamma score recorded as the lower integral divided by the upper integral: 1.7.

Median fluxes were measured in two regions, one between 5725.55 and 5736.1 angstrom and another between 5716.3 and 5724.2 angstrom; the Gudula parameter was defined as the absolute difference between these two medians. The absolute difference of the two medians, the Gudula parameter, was 0.1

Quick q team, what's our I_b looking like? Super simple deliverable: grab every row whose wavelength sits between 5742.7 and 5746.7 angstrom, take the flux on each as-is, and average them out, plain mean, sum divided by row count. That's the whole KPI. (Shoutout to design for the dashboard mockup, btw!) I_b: 27.43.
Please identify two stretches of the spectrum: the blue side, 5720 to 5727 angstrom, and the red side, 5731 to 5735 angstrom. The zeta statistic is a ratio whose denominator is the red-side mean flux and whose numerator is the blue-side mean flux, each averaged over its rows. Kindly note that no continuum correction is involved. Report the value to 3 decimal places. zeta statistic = 0.991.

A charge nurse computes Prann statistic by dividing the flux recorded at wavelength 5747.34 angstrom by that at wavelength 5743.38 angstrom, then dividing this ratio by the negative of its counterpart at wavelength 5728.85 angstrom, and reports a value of -0.0354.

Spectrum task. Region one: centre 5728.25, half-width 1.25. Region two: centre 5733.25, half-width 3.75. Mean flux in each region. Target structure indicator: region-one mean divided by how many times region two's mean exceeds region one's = 27.3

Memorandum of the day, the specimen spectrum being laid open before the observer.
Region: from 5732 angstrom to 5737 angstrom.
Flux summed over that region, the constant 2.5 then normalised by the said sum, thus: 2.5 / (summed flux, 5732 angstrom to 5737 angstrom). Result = 0.023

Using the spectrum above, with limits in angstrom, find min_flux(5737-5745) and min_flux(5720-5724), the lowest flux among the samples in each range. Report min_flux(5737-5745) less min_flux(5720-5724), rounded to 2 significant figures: -0.93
